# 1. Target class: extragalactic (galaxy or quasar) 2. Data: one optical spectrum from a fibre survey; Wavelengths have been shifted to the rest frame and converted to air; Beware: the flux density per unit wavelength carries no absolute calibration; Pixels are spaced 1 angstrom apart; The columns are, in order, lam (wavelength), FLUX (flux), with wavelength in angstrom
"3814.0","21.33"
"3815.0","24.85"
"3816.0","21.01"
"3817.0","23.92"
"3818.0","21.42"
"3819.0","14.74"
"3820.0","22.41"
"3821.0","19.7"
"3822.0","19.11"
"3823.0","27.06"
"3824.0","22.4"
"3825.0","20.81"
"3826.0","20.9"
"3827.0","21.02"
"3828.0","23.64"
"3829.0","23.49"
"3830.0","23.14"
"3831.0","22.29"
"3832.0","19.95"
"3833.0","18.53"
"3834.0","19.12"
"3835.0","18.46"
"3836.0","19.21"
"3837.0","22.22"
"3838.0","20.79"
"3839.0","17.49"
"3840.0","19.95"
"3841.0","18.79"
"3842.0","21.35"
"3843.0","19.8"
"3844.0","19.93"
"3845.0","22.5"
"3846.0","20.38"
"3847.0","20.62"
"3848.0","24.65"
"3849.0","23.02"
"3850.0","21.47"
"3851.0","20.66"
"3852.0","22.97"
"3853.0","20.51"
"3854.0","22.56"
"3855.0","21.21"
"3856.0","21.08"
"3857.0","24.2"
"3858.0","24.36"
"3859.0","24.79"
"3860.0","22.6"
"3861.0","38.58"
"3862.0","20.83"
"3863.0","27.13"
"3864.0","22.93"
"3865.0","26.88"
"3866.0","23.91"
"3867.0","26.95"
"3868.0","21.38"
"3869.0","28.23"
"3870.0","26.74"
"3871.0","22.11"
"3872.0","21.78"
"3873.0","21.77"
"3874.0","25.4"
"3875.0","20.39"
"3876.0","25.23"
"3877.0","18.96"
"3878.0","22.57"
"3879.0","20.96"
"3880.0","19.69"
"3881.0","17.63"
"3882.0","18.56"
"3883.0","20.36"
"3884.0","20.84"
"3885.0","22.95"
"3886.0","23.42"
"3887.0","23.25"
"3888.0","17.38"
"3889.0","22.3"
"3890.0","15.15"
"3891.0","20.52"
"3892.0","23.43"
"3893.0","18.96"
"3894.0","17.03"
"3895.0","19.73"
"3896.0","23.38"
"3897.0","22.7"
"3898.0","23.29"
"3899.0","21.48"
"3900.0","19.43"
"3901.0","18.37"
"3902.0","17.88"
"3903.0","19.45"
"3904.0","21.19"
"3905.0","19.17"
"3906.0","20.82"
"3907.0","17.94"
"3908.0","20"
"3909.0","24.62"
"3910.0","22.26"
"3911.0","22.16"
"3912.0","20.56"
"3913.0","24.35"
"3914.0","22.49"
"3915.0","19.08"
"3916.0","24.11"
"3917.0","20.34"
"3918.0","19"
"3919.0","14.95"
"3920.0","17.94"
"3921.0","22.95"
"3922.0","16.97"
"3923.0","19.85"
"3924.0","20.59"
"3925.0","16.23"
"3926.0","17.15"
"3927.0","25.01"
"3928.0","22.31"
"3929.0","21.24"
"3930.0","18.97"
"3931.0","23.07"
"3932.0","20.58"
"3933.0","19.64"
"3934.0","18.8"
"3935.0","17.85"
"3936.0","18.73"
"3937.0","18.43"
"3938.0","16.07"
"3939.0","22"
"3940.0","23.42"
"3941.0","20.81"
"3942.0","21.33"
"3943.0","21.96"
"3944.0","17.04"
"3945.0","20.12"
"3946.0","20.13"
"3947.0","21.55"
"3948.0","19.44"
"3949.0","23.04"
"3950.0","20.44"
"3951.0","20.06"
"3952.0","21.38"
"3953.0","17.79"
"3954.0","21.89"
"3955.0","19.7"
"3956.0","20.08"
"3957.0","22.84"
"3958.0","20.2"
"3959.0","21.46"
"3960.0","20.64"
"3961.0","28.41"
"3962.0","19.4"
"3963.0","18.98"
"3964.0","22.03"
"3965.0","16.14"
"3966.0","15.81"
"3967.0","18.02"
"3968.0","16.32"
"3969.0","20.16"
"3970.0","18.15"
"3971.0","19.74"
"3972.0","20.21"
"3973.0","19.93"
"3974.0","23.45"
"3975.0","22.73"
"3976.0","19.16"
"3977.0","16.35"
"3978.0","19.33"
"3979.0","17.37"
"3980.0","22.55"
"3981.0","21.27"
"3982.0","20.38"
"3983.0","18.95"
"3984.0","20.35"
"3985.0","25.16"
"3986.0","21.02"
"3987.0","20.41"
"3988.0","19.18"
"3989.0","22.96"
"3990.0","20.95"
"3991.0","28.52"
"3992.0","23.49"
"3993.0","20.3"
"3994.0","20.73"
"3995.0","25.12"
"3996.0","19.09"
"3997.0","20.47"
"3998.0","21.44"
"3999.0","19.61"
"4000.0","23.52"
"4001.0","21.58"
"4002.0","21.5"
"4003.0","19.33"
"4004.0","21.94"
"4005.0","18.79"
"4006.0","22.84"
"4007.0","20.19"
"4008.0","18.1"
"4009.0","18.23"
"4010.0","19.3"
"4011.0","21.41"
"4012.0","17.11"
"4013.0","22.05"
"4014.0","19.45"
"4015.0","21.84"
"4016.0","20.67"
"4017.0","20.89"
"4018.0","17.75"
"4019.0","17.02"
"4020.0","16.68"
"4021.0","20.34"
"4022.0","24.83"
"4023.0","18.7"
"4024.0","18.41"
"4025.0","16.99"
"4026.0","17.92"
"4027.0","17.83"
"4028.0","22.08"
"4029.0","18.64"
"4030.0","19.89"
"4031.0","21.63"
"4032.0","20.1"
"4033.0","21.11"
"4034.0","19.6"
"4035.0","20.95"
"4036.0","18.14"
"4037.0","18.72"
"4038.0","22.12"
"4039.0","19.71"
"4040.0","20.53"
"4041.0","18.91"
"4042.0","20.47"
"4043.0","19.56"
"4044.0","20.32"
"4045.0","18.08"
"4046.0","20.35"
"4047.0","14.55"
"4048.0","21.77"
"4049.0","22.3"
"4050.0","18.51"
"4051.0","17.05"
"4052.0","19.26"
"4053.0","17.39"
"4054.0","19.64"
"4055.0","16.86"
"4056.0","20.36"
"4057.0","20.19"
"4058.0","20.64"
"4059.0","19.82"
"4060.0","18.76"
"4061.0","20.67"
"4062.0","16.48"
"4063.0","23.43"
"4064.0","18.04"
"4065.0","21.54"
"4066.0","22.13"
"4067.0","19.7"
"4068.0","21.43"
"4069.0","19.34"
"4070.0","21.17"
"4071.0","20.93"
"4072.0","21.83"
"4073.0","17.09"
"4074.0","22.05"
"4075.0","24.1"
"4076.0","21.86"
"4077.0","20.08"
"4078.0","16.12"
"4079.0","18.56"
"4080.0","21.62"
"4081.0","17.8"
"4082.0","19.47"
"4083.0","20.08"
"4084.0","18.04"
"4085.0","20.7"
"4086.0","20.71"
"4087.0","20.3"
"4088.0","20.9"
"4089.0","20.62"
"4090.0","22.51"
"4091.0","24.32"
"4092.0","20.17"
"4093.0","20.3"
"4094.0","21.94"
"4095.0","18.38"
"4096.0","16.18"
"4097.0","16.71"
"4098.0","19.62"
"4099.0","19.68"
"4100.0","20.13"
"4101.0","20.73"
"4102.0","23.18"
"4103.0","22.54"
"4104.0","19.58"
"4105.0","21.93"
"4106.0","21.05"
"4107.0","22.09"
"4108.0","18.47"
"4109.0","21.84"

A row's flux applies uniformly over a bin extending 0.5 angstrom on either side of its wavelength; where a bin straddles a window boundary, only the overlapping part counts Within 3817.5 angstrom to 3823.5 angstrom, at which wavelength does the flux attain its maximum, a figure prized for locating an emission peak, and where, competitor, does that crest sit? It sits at 3823.0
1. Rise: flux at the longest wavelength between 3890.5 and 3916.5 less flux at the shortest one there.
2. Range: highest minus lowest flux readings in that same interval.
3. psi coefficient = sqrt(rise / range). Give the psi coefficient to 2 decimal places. 0.69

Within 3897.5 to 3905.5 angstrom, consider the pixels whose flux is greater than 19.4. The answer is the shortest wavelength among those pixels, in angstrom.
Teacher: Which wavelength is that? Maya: 3898.0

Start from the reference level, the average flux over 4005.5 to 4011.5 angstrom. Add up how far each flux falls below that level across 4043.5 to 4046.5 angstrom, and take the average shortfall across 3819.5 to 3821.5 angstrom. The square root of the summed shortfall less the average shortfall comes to 1.5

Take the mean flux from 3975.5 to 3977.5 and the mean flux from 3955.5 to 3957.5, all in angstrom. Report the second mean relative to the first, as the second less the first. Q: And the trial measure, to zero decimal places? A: 4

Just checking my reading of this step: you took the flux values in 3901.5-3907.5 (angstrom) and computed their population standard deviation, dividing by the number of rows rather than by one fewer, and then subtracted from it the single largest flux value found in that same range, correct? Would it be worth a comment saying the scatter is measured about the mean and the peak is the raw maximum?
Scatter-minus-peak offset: -19.9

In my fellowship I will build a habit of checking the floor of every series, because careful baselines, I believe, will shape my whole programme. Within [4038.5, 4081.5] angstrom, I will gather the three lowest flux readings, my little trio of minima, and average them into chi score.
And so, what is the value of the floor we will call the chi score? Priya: 15.7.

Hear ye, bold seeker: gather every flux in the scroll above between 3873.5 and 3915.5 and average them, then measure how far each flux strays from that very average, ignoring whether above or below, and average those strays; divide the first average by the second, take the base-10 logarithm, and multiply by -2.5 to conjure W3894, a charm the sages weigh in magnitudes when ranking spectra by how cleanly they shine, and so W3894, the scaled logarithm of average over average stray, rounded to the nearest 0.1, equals -2.6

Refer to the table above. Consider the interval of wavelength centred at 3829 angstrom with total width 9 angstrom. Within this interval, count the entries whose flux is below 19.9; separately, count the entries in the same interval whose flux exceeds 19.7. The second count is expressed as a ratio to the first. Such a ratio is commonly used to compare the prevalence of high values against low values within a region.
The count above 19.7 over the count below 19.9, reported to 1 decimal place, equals 8.0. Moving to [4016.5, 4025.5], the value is 0.5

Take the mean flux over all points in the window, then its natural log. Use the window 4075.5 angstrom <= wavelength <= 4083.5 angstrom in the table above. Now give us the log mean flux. 2.968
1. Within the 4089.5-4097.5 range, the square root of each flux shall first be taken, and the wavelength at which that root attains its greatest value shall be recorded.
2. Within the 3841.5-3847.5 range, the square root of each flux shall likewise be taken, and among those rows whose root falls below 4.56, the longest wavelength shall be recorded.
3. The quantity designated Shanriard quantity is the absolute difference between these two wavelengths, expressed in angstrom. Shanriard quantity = 244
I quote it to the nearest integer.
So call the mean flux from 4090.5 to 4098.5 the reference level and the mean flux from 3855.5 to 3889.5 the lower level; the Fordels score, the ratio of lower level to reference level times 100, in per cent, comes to 117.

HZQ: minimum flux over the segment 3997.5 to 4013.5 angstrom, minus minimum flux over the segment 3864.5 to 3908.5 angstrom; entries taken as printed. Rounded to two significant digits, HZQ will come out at 2.0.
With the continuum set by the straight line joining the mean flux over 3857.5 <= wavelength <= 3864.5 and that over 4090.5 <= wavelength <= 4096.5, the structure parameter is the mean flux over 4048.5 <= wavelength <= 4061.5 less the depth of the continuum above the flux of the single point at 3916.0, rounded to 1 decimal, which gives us 18.9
